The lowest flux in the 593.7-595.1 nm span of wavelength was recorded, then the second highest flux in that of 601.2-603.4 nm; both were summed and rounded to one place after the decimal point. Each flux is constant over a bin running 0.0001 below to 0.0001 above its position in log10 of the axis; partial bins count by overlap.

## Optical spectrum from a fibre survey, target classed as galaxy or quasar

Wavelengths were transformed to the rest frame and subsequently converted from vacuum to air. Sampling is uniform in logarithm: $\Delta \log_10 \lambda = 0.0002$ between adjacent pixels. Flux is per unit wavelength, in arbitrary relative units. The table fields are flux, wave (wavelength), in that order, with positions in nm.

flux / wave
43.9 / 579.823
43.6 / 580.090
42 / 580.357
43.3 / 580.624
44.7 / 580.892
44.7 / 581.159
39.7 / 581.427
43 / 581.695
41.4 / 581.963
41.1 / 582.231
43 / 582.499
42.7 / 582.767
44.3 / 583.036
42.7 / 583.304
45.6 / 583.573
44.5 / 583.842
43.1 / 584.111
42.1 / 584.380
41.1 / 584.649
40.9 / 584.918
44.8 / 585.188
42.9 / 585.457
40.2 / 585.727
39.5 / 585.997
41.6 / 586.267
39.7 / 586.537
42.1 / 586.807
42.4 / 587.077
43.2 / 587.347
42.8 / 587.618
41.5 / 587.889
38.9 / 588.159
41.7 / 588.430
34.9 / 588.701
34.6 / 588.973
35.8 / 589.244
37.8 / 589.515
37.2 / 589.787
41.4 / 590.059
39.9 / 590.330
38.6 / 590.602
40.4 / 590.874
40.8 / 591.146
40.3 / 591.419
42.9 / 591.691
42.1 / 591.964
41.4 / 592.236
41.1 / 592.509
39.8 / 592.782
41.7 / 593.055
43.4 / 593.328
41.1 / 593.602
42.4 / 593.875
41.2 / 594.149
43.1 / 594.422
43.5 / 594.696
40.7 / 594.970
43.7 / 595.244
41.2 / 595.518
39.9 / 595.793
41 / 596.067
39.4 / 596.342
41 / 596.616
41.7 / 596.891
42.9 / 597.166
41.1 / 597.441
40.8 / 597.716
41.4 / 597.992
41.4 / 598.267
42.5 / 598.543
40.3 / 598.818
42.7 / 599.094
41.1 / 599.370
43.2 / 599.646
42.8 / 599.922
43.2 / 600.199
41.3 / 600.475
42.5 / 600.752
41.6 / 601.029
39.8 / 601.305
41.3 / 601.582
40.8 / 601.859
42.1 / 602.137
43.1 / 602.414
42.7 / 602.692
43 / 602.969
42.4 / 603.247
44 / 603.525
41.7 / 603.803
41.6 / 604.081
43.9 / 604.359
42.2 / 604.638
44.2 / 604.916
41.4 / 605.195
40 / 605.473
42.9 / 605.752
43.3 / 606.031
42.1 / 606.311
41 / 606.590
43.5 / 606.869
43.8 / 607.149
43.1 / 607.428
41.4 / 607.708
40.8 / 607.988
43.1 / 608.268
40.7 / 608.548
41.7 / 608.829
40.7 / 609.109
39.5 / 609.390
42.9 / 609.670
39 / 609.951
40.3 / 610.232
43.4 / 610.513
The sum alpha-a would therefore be 83.7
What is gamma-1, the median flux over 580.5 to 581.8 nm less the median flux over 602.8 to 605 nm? 0.6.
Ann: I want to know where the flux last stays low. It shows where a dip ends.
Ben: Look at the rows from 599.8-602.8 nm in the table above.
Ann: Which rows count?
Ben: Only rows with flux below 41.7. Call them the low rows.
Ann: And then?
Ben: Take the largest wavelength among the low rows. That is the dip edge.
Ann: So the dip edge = 601.859 nm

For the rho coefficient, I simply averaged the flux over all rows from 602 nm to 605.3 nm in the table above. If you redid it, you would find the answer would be 42.7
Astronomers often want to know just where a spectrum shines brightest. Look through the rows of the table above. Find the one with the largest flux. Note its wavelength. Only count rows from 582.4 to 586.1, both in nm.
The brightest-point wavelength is 583.573 nm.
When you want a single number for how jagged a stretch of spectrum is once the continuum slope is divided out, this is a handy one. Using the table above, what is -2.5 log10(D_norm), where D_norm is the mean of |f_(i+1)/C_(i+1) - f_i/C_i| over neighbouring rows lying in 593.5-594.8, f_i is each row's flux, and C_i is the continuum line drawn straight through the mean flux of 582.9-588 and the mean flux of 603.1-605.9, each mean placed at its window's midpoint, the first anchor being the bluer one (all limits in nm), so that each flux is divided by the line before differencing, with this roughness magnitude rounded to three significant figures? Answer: 3.87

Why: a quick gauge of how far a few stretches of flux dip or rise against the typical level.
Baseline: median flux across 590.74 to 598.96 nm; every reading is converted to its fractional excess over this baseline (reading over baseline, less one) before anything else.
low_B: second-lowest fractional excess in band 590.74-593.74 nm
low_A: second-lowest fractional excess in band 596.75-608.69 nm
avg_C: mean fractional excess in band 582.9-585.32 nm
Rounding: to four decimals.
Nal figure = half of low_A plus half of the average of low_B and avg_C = -0.0077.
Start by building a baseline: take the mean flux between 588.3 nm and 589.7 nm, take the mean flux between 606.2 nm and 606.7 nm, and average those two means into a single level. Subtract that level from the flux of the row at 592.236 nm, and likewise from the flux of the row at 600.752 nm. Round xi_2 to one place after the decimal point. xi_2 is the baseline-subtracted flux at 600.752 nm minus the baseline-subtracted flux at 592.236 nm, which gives 1.1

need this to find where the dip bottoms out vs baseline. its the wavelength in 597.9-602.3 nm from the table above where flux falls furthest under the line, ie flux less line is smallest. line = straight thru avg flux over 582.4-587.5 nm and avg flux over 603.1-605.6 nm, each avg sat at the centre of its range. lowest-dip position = 601.305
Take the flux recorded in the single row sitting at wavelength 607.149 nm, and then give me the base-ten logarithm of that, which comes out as 1.64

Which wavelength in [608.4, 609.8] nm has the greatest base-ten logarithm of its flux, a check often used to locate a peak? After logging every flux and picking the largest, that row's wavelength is 609.670 nm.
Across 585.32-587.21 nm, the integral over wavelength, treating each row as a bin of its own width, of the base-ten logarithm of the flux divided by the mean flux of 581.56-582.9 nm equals -0.021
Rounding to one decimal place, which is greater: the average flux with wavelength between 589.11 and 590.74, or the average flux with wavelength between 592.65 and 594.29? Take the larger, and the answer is 41.6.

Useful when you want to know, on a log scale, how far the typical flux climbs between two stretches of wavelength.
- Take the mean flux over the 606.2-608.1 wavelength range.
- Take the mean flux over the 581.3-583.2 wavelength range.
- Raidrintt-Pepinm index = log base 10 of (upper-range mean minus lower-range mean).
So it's -1.1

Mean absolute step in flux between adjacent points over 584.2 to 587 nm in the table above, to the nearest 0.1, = 1.9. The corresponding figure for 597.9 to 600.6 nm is 1.3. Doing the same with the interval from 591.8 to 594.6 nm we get 1.4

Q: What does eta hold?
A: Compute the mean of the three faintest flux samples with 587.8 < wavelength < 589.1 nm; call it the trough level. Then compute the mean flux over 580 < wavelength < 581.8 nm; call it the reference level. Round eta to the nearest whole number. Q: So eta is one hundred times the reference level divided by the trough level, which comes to 119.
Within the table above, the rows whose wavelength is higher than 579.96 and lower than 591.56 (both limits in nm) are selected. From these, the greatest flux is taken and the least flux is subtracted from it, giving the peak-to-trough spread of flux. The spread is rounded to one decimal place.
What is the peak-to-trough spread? 11.0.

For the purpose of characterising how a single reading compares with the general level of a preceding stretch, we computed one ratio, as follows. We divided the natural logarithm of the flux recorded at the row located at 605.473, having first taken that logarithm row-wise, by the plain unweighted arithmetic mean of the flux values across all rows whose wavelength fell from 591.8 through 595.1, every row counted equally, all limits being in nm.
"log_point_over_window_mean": 0.088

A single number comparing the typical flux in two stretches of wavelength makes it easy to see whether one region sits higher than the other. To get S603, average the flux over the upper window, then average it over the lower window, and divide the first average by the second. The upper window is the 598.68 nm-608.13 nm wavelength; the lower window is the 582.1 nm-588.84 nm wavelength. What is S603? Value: 1.01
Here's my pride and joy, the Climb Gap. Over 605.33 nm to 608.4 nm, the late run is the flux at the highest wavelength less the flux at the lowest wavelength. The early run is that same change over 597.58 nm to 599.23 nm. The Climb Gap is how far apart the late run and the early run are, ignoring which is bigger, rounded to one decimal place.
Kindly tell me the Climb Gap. 1.2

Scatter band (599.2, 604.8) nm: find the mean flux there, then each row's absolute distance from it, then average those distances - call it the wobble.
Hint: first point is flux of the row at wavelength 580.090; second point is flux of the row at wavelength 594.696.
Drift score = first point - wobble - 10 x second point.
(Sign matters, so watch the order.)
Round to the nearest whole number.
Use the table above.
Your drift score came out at -392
